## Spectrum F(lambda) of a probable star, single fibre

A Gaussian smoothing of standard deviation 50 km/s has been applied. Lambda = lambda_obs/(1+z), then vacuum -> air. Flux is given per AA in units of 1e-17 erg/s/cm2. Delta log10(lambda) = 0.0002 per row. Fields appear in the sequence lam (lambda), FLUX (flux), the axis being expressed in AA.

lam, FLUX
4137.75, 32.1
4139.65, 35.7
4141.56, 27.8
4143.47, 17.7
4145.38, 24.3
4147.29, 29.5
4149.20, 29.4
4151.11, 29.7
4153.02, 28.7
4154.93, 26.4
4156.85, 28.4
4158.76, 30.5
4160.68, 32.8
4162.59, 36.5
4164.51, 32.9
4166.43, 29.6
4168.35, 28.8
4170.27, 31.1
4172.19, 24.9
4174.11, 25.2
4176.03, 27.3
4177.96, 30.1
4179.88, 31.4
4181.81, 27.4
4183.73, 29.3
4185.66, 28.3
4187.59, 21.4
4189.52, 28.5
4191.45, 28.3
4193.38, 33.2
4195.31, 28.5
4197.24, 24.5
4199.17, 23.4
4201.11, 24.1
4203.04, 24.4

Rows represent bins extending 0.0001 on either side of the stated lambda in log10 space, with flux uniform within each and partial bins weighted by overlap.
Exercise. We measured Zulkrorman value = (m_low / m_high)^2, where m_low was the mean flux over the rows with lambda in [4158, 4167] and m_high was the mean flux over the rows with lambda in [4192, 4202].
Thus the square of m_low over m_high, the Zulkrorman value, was 1.5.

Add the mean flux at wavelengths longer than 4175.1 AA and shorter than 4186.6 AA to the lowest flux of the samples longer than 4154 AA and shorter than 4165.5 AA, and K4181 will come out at 55.4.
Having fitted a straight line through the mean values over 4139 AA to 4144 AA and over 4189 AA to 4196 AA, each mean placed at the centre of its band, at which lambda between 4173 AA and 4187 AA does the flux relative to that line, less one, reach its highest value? 4179.88 AA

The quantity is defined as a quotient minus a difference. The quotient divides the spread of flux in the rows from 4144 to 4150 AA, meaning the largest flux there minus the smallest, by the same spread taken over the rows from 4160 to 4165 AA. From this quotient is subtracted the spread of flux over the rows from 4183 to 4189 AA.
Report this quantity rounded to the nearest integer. -6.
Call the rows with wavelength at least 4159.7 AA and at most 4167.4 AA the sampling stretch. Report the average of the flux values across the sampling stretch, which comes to 32.9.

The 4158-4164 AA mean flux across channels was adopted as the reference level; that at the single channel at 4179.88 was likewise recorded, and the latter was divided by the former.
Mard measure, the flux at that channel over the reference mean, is 0.94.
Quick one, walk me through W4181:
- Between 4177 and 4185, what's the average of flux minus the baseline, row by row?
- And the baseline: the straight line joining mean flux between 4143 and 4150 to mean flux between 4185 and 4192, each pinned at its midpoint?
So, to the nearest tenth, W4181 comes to 3.2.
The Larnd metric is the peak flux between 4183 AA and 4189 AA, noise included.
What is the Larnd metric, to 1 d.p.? 29.3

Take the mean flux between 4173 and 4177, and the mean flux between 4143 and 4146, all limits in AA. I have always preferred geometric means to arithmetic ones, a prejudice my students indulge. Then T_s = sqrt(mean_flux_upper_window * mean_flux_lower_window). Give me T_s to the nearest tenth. 23.5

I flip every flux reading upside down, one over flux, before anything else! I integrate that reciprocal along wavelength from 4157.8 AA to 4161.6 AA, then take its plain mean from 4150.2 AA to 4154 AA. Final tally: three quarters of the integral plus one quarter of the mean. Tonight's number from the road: 0.099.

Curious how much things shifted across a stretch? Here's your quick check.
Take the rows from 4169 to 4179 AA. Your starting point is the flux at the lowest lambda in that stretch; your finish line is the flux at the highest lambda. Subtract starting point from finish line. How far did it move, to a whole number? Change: -1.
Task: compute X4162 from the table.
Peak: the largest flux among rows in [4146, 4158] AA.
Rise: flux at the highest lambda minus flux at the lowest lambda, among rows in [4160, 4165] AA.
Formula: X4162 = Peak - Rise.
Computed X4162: 29.6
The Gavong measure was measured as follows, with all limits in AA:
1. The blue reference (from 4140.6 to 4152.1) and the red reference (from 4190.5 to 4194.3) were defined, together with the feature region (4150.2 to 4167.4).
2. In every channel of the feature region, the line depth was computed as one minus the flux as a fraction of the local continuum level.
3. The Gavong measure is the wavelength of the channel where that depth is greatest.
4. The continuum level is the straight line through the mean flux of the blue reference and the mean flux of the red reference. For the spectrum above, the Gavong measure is 4154.93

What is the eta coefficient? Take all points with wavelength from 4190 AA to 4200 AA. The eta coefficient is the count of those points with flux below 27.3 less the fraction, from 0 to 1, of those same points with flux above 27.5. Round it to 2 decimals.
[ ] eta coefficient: 1.40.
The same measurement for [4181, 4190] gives 0.40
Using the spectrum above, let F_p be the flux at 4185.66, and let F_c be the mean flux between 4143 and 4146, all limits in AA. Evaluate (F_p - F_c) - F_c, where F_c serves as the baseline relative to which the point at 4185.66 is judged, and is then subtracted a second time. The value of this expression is -14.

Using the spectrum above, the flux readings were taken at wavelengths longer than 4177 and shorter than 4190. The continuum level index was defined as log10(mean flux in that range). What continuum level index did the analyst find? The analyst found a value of 1.45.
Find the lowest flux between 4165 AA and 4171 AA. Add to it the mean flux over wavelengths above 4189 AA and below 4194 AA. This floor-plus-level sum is 59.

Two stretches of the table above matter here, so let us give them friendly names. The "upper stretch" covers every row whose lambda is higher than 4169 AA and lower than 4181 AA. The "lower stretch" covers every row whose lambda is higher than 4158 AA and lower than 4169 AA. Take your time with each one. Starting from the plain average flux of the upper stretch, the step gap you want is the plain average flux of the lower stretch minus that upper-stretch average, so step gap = 4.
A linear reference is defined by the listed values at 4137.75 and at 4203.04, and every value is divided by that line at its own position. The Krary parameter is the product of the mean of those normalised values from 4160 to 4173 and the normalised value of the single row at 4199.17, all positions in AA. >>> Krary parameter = 1.01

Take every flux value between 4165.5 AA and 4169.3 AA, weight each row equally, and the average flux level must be 29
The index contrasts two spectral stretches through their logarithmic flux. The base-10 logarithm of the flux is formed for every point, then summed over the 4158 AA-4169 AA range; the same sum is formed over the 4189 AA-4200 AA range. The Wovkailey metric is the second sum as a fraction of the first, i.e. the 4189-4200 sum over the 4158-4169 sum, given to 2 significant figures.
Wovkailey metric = 0.96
